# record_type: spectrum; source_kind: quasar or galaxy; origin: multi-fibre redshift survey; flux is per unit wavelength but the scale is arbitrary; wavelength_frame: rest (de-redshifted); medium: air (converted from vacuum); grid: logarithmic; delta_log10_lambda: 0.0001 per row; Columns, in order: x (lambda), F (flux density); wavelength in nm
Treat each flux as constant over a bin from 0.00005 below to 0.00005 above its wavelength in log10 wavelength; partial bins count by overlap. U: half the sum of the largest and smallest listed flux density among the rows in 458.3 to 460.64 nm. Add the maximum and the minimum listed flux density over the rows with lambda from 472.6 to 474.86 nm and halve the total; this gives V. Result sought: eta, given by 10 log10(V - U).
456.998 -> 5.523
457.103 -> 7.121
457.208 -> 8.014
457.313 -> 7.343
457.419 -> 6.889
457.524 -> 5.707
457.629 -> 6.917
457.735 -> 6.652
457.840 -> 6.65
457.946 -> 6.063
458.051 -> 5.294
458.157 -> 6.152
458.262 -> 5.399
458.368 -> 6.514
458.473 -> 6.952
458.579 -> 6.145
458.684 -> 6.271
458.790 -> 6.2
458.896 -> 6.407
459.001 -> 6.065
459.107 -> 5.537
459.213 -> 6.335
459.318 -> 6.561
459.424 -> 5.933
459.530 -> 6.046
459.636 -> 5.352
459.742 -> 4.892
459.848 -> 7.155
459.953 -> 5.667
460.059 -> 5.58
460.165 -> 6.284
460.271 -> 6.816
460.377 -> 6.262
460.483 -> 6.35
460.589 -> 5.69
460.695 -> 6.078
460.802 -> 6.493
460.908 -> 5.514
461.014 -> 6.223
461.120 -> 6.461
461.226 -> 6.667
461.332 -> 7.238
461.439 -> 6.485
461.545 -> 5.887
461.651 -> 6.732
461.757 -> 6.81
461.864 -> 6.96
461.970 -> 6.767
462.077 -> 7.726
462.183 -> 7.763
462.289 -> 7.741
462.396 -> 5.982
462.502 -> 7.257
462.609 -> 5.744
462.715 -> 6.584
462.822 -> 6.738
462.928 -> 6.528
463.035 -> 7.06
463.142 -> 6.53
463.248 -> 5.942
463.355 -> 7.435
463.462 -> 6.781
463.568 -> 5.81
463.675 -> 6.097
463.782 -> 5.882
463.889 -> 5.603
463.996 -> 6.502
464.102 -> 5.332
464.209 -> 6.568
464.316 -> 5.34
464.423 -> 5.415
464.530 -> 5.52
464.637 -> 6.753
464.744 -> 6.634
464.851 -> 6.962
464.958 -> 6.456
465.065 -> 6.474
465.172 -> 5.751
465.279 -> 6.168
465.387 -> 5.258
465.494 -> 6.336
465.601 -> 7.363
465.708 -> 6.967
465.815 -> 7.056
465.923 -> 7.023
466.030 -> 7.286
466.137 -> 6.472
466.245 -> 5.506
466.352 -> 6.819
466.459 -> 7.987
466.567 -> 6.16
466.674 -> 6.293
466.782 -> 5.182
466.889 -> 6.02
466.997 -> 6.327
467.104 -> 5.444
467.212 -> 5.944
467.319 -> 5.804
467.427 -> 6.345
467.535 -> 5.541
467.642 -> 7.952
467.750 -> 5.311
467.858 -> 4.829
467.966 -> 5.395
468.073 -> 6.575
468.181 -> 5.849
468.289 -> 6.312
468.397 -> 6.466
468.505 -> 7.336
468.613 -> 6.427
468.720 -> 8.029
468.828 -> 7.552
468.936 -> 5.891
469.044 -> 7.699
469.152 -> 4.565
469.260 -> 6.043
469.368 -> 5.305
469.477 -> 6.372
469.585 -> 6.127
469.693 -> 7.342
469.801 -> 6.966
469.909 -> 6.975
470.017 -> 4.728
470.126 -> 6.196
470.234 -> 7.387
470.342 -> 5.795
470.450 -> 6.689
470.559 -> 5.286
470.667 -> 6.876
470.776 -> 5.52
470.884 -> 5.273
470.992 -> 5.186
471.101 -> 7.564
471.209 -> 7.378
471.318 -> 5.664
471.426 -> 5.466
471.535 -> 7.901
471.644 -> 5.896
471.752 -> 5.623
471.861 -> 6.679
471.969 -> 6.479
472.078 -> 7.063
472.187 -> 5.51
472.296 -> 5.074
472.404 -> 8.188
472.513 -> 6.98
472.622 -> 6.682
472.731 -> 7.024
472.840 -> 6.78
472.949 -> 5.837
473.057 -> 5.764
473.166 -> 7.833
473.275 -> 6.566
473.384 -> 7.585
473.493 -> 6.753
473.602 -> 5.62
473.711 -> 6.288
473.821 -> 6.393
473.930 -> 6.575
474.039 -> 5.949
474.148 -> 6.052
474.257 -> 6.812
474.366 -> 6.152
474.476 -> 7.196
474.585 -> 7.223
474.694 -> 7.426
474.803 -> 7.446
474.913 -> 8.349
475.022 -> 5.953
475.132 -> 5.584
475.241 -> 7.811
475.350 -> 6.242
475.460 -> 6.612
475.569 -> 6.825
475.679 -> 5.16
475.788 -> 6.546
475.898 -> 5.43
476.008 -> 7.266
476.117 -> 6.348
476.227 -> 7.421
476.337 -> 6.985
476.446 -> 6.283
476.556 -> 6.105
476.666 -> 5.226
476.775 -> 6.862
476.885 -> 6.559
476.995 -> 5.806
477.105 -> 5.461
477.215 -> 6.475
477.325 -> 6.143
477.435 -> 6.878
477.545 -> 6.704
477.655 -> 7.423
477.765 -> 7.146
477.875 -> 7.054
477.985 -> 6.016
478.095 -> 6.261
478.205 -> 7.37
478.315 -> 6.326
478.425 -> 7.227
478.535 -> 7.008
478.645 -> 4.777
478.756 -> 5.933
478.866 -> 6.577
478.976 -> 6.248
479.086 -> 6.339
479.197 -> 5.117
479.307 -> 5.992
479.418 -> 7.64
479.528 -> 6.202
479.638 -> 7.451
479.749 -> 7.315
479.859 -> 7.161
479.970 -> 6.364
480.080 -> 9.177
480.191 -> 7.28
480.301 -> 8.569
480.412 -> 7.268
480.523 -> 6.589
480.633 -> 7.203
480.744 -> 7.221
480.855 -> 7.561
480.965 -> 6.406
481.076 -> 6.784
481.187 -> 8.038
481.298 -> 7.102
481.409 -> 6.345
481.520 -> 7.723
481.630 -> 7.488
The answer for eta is -2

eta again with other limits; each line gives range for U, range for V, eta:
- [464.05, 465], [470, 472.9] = -5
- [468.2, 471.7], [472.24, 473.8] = -5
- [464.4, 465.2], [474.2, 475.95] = -2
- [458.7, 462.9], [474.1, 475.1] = -1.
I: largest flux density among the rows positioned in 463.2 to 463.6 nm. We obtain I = 7.435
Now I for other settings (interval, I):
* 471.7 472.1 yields 7.063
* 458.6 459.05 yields 6.407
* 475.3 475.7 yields 6.825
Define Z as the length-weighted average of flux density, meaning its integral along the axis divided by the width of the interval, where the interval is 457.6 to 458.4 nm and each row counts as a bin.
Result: 6.2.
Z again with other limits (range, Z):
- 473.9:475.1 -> 6.8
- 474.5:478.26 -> 6.6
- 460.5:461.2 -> 6.1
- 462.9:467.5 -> 6.3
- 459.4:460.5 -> 6.0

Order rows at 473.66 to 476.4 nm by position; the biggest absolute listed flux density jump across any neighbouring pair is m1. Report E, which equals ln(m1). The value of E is 0.9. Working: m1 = 2.40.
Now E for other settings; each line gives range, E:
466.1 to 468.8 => 1.0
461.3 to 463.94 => 0.6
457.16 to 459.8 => 0.2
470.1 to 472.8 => 1.1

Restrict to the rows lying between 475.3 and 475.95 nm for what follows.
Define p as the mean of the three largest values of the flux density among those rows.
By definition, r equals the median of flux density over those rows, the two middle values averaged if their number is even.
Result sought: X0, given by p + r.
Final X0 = 13.1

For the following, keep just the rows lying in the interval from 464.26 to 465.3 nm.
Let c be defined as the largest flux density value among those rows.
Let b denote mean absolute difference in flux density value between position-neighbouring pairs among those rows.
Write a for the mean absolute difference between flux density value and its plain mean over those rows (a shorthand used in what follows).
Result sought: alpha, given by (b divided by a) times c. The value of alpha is 5.3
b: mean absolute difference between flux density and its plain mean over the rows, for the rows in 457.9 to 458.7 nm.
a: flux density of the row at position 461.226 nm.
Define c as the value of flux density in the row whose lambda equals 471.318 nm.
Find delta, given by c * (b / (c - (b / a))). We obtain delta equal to 0.39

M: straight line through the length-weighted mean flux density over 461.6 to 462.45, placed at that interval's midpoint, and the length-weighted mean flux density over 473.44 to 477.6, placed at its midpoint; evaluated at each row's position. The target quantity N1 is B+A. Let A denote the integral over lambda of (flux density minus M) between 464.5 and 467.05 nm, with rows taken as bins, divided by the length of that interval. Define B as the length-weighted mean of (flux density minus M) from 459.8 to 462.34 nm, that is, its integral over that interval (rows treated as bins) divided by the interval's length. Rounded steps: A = -0.4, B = -0.55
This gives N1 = -1.00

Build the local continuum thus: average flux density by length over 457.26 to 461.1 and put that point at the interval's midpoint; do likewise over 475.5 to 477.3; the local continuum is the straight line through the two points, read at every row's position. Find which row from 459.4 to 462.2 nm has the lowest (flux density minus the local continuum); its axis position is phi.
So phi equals 459.742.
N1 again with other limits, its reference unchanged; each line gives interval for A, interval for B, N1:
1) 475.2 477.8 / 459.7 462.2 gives -0.66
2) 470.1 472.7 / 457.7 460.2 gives -1.42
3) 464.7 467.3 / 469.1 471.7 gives -1.02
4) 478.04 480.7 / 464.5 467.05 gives 0.03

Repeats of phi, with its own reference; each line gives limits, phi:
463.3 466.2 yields 465.387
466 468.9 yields 467.858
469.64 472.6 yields 470.017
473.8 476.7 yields 475.679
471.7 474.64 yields 472.296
